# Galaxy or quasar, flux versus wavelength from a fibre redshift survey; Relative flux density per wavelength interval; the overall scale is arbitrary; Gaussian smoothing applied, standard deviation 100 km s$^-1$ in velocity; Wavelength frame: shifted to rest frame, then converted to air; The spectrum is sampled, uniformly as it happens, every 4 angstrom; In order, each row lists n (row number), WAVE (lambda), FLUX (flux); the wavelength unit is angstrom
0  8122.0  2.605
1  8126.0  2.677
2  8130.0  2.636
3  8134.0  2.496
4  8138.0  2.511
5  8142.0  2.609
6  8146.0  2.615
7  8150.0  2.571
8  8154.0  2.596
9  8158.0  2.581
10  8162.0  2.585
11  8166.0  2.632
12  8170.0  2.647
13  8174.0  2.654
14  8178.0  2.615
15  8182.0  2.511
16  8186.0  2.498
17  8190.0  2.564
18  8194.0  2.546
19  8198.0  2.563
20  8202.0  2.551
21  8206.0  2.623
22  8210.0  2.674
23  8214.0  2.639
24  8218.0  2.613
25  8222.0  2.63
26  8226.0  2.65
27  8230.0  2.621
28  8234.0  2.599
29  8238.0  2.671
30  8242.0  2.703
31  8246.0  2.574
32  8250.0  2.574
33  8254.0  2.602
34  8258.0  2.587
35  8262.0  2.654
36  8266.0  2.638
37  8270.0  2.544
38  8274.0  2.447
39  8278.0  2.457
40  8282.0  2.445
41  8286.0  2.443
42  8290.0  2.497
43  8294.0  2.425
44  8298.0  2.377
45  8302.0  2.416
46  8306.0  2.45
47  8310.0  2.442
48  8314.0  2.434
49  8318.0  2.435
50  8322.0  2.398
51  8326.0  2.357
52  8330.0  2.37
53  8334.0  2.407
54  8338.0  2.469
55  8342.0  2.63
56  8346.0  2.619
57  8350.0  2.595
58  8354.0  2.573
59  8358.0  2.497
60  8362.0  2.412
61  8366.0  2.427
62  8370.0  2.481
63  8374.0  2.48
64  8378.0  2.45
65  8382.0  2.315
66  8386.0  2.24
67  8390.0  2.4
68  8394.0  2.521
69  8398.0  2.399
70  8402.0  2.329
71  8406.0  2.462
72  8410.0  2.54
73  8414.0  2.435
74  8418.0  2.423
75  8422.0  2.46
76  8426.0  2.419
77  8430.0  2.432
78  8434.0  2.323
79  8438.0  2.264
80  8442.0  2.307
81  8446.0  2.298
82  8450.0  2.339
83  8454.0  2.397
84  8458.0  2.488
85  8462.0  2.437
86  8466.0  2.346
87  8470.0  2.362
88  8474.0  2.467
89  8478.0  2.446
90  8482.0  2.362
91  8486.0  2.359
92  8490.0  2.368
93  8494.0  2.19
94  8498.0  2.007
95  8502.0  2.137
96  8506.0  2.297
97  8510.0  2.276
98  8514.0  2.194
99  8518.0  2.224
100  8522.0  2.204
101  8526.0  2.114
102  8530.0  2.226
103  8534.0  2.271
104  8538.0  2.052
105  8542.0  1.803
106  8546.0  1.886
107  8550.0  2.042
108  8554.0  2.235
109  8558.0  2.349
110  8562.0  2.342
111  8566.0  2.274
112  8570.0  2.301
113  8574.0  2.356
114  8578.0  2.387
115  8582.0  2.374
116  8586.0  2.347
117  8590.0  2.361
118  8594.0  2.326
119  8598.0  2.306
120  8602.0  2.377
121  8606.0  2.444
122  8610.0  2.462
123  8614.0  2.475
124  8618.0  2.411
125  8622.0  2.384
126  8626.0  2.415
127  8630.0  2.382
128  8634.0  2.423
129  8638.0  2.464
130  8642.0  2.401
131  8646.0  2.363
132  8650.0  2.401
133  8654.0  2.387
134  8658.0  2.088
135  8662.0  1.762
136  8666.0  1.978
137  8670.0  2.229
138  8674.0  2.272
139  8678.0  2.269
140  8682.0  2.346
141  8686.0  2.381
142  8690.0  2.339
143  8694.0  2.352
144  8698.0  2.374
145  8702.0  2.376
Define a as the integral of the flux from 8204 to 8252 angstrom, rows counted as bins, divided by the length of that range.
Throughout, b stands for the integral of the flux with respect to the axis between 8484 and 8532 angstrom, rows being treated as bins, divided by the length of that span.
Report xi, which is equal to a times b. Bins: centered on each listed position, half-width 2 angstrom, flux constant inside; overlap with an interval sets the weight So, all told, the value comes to 5.83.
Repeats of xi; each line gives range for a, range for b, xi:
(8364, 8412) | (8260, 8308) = 6.01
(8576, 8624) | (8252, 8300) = 5.99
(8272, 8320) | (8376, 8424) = 5.89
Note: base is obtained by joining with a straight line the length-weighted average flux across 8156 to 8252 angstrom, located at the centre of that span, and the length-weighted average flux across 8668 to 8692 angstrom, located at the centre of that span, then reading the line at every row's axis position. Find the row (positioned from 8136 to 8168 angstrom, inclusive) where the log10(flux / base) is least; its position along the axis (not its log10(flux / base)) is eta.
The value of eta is 8138.0 angstrom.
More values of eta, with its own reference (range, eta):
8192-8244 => 8194.0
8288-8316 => 8298.0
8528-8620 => 8542.0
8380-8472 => 8386.0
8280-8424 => 8386.0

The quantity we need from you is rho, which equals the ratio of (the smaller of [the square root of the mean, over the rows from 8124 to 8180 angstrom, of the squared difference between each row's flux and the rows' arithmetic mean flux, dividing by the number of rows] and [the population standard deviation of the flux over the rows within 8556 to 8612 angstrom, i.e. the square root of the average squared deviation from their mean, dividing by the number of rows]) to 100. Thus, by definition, 0.0005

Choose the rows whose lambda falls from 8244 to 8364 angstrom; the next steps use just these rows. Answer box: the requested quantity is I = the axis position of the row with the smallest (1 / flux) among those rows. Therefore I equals 8262.0 angstrom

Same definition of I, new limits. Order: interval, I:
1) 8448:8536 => 8458.0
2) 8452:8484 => 8458.0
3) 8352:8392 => 8354.0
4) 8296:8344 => 8342.0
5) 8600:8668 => 8614.0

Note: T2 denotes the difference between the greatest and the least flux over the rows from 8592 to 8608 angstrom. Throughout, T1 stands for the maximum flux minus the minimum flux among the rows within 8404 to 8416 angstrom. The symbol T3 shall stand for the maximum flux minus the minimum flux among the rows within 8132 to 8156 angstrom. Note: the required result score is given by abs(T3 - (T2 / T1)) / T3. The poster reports 10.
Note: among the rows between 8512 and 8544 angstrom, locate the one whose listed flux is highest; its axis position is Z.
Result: 8534.0 angstrom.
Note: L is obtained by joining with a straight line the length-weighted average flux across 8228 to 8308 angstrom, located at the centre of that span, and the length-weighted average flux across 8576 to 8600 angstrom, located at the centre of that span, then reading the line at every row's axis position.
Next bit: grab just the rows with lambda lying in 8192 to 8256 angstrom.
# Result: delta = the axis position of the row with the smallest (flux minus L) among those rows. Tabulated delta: 8194.0 angstrom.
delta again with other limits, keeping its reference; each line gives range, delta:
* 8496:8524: 8498.0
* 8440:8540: 8498.0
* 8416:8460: 8438.0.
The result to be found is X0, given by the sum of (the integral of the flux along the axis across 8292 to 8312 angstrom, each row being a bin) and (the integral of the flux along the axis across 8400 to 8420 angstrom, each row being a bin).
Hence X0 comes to 97.2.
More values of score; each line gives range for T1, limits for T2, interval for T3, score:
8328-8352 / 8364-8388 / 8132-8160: 7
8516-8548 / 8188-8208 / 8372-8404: 0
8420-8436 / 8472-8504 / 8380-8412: 10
